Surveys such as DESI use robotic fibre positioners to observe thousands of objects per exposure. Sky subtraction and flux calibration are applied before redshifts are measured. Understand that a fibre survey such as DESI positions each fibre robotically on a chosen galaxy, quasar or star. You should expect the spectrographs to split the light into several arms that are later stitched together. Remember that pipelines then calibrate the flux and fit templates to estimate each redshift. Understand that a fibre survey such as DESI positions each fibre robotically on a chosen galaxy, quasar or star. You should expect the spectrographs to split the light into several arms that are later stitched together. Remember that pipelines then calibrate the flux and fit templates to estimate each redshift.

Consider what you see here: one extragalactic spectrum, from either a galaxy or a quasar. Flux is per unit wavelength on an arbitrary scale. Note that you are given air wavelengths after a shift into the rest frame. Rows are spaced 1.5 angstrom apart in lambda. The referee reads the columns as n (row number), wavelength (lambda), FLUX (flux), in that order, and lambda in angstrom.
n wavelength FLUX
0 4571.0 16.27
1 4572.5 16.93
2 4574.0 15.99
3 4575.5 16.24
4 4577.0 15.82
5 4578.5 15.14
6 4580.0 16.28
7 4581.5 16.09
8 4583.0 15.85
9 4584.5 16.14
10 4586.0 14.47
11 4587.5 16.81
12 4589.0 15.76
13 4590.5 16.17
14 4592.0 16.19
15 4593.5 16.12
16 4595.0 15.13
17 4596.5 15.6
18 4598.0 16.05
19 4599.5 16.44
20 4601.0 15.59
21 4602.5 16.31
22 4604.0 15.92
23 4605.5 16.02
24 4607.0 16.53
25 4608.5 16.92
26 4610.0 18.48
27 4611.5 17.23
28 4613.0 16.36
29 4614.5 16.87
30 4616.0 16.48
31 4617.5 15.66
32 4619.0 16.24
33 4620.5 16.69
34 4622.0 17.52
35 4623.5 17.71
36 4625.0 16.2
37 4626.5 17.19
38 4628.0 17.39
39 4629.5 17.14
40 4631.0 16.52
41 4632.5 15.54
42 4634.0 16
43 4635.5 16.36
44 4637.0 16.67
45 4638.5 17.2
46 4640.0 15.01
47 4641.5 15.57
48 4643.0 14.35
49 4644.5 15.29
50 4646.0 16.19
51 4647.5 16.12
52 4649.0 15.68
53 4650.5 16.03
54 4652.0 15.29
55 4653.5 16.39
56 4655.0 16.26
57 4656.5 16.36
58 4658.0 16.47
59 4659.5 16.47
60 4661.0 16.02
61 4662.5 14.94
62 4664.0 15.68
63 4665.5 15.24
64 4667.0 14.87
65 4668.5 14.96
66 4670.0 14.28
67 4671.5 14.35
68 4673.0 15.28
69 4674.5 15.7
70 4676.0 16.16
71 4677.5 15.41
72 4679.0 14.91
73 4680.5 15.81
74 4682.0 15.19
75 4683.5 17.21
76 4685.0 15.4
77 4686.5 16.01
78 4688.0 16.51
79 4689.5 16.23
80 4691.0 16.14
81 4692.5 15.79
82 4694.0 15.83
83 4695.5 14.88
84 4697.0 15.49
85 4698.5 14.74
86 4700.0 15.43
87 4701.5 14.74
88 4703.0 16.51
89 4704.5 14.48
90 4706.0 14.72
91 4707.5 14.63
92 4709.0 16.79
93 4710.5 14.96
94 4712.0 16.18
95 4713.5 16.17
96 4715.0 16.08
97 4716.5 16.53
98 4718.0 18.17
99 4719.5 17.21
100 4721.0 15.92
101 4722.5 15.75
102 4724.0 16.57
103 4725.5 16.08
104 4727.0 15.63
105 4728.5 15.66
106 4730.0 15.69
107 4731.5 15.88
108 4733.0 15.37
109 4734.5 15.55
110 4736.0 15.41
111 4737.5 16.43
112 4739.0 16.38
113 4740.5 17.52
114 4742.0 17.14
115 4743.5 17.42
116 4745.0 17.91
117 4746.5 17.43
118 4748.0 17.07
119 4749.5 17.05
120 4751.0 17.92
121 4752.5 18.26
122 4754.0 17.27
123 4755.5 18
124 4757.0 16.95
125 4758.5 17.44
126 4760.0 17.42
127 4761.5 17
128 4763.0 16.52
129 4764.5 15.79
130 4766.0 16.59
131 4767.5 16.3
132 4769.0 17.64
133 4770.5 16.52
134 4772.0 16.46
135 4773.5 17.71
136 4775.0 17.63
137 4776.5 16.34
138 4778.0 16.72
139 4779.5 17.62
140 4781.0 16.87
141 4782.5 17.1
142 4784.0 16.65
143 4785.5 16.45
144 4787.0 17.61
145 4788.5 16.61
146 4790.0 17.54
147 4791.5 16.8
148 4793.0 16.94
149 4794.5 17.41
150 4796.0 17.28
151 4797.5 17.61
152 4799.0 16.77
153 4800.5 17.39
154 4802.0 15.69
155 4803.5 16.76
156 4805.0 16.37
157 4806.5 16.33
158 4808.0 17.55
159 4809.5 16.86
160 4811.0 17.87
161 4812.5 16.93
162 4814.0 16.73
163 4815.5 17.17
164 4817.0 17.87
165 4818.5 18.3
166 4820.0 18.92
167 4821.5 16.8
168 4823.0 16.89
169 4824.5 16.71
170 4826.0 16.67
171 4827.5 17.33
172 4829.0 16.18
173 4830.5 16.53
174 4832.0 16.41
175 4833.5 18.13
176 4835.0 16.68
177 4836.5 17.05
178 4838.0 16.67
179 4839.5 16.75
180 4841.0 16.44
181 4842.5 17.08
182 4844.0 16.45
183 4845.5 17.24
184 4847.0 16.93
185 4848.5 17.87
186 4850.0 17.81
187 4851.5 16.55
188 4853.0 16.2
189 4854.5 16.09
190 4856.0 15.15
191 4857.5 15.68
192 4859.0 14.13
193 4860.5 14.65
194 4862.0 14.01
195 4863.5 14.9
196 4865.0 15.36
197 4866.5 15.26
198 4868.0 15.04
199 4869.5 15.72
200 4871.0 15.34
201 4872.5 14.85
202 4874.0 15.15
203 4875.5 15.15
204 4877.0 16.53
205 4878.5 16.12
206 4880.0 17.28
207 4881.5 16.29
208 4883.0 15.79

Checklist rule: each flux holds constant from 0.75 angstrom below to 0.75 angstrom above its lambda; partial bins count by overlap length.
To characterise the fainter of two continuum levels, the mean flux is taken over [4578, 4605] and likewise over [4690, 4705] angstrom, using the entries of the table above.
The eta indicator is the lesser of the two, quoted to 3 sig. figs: 15.4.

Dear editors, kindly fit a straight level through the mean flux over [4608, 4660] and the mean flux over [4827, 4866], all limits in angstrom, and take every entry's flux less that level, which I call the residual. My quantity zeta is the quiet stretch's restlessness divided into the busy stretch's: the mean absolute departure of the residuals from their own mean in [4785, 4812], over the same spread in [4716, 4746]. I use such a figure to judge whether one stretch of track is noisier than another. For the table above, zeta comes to 0.67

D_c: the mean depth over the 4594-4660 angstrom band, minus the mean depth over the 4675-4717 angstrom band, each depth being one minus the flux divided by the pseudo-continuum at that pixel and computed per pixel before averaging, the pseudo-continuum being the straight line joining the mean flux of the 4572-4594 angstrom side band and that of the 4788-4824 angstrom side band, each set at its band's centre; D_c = -0.06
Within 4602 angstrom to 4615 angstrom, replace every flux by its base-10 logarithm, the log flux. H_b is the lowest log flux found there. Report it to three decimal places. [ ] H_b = 1.202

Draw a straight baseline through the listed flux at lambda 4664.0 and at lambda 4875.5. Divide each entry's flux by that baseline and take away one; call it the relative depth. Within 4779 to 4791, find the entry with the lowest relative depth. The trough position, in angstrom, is 4785.5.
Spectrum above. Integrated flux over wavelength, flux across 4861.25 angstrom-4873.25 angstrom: 181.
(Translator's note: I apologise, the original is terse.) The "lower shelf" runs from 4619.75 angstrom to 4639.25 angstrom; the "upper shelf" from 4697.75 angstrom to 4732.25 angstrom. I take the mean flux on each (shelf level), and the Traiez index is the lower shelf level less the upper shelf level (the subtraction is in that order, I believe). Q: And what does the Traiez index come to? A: 0.9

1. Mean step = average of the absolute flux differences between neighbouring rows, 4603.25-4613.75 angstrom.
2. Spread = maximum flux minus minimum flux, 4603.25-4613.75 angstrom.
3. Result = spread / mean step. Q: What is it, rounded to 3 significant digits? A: 3.28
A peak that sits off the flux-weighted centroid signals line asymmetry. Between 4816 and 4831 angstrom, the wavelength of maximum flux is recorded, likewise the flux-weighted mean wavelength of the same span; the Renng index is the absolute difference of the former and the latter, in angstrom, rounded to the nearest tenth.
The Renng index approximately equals 3.6 angstrom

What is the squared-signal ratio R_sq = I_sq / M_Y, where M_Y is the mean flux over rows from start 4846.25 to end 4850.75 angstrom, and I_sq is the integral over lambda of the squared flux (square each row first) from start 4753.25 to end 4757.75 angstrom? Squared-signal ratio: 78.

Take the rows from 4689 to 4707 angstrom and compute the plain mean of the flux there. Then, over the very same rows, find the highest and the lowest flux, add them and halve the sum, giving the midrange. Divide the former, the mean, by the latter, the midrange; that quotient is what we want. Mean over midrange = 0.99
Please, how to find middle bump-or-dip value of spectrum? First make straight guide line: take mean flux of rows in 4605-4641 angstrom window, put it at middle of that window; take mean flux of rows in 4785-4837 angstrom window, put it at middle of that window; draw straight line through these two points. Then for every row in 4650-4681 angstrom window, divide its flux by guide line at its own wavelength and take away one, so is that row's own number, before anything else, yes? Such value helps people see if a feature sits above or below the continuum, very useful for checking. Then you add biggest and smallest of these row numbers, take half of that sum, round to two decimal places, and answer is -0.08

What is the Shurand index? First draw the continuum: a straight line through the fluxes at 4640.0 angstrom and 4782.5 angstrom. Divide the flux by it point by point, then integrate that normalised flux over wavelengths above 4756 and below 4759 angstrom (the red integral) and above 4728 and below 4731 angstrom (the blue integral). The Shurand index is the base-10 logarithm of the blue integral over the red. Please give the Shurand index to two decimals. -0.03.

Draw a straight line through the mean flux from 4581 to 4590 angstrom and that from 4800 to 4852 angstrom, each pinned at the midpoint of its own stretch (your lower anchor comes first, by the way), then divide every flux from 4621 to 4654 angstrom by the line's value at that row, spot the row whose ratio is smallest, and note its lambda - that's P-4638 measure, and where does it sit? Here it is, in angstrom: 4643.0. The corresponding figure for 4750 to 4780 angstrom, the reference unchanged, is 4764.5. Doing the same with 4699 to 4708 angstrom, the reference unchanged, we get 4704.5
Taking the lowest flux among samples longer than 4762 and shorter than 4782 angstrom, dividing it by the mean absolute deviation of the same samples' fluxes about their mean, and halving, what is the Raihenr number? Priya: 15.3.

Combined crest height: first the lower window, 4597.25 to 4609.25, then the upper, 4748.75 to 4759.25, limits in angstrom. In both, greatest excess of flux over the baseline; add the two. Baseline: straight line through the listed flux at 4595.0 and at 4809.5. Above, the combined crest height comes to 3.5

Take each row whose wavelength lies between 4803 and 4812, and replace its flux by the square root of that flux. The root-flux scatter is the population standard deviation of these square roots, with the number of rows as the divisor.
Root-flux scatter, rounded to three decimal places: 0.069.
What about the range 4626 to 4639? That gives 0.073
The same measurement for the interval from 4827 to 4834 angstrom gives 0.087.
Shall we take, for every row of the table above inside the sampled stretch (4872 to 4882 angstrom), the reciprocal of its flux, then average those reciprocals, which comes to 0.0630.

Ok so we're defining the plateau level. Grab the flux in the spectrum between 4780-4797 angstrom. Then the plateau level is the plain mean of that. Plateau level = 17.0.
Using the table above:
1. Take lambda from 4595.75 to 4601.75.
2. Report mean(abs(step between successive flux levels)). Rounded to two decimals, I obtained 0.56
